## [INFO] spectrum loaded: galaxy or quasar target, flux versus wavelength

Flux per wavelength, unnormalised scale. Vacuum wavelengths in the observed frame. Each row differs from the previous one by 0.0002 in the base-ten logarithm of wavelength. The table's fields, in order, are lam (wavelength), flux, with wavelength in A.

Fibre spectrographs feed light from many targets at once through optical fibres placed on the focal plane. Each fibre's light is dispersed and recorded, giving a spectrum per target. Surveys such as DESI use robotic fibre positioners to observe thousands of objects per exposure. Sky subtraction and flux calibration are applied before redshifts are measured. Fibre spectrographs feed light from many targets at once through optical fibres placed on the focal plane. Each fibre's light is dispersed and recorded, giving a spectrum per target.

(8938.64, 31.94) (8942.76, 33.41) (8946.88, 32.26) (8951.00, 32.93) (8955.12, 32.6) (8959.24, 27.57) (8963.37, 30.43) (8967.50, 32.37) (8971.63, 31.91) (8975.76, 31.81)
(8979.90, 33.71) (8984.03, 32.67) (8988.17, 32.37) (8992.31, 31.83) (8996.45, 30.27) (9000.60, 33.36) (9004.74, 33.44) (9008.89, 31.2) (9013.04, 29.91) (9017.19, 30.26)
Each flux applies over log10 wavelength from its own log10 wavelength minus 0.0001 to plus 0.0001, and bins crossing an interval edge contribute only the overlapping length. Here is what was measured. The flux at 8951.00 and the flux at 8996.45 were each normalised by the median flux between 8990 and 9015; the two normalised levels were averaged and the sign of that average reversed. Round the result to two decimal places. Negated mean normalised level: -1.00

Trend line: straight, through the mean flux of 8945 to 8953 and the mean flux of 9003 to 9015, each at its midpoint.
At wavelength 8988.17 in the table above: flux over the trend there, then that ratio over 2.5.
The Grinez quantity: 0.406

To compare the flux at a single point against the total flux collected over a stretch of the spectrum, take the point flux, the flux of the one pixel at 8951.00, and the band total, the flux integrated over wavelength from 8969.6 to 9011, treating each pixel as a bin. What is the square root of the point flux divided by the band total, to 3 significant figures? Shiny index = 0.157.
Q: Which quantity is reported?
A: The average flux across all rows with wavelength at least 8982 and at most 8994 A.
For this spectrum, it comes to 32.3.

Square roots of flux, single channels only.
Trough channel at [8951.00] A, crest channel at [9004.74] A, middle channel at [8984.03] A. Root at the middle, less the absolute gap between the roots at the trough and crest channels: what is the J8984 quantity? 5.67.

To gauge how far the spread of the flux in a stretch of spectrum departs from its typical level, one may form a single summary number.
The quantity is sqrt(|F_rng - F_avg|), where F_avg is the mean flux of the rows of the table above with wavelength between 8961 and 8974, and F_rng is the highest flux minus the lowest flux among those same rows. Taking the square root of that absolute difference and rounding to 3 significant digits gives 5.44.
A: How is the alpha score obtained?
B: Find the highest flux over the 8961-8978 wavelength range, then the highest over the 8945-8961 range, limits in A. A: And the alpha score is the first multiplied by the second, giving 1066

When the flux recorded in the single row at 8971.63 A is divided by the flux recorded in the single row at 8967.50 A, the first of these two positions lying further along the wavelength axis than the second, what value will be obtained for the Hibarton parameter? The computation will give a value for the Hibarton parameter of 0.99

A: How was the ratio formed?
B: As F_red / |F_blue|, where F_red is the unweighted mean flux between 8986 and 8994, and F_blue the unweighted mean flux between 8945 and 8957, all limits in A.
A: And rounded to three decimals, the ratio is 0.985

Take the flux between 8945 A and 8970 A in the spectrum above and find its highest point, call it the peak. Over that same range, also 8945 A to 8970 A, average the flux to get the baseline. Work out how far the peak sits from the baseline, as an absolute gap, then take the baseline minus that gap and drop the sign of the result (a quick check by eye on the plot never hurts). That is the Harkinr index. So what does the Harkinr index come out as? 29.8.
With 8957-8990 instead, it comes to 29.5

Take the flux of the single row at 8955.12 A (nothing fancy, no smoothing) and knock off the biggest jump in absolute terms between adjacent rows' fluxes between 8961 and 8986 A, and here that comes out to 30.7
